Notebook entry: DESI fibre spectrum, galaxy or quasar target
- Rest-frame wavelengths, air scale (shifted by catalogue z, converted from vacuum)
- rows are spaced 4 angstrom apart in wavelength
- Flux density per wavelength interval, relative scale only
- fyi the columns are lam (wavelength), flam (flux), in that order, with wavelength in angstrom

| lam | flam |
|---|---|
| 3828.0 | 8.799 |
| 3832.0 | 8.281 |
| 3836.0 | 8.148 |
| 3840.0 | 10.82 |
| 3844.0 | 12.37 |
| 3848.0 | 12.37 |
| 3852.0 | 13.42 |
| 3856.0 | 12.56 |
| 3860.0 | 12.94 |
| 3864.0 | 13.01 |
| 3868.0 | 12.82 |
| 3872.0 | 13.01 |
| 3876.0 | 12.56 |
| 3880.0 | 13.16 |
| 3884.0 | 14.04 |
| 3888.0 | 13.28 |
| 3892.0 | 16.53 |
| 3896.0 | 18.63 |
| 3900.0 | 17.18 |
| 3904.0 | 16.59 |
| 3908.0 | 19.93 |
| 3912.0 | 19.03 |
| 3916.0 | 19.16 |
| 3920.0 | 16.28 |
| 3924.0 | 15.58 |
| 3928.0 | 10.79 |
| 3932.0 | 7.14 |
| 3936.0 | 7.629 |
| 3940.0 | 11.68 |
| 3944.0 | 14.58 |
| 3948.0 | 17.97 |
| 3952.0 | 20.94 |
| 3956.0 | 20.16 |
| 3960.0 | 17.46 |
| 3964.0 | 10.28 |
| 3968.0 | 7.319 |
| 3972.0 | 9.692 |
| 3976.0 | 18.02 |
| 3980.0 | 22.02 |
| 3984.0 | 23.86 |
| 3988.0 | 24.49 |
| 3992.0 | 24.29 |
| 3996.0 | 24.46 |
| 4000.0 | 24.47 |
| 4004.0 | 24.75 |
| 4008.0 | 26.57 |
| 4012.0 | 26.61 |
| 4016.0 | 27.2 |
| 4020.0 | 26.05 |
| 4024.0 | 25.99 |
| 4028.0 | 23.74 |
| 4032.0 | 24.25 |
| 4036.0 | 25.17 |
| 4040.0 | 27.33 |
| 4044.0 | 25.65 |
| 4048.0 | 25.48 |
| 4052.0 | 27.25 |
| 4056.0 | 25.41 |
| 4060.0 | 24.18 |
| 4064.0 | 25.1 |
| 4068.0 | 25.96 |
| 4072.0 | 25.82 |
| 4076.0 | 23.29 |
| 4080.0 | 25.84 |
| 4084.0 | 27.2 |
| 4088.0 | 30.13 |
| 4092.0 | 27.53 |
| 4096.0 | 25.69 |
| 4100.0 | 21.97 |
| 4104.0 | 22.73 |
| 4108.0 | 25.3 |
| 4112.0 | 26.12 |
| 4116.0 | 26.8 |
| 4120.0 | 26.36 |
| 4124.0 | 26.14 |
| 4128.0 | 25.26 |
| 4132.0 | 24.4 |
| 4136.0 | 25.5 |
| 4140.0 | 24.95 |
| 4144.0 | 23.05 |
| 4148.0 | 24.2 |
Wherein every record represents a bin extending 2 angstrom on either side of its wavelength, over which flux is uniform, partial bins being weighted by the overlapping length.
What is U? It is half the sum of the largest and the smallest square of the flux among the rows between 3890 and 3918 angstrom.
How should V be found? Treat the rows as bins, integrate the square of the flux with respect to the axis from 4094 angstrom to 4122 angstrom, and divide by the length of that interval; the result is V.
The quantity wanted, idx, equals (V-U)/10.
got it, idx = 29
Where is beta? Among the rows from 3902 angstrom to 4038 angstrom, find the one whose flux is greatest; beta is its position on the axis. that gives 4016.0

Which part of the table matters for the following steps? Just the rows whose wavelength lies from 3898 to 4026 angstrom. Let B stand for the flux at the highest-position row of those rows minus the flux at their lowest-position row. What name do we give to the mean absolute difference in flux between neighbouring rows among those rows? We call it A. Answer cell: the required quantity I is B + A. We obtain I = 10.9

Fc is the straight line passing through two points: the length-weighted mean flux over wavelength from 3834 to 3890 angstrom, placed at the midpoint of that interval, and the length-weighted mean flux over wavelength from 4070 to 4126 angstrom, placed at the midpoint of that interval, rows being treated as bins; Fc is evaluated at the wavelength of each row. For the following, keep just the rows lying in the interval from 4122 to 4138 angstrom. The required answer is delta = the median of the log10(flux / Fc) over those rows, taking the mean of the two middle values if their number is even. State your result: -0.04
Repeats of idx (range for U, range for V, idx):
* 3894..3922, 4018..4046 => 32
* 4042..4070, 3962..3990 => -34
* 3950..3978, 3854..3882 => -8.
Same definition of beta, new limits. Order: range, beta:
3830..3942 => 3908.0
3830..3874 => 3852.0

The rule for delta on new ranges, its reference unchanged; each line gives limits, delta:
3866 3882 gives -0.01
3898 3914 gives 0.08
